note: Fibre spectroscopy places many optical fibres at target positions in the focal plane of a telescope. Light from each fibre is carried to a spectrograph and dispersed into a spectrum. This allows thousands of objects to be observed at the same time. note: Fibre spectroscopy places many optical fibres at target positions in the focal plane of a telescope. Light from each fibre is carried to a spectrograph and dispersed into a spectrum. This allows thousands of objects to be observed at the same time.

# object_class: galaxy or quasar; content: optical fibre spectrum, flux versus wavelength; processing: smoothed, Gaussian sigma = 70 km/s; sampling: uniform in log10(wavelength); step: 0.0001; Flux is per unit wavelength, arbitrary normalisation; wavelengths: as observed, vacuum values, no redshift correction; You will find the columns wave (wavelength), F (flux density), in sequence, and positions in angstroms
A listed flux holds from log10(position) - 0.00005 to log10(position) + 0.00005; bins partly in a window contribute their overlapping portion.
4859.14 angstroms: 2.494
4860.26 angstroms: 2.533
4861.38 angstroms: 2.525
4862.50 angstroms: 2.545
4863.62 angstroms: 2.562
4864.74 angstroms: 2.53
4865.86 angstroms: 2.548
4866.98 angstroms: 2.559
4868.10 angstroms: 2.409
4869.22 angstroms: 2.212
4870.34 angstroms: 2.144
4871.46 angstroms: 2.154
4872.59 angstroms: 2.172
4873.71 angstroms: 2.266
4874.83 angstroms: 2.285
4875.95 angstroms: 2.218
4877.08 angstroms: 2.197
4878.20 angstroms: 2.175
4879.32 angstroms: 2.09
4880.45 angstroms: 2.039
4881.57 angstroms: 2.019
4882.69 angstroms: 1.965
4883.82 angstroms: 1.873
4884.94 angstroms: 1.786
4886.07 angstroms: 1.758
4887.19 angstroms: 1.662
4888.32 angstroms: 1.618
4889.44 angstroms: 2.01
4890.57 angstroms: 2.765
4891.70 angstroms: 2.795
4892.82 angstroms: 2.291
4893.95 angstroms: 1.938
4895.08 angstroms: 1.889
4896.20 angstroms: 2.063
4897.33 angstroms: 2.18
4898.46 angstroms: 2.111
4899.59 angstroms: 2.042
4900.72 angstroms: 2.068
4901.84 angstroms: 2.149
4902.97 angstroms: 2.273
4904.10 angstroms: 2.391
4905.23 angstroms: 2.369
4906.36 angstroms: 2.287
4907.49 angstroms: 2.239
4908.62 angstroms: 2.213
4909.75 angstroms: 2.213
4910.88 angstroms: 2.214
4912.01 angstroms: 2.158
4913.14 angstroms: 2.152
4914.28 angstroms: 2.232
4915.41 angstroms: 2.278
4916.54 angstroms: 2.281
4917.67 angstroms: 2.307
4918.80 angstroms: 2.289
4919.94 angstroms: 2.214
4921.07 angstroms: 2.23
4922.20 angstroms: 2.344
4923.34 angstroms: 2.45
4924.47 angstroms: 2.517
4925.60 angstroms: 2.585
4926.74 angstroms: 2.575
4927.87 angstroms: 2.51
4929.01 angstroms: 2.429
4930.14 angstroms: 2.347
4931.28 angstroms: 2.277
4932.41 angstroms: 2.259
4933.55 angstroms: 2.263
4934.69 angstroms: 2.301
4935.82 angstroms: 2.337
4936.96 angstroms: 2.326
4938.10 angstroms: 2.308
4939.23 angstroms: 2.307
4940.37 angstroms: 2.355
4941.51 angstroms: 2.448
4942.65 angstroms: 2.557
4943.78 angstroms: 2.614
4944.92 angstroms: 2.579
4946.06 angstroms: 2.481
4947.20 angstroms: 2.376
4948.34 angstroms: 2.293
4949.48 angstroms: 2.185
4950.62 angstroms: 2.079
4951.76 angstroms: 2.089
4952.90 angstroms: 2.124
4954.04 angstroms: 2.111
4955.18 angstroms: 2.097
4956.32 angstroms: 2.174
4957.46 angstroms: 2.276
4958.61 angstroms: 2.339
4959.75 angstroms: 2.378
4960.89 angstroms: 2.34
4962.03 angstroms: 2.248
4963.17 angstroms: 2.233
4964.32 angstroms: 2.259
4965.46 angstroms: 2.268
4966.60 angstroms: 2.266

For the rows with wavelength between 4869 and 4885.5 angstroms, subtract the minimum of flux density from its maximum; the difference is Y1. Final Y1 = 0.50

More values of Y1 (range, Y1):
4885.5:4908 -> 1.18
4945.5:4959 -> 0.40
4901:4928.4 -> 0.44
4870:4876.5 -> 0.14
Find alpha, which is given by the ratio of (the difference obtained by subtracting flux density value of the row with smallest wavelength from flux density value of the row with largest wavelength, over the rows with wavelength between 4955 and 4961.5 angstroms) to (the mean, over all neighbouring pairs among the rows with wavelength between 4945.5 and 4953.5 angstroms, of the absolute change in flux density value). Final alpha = 3.3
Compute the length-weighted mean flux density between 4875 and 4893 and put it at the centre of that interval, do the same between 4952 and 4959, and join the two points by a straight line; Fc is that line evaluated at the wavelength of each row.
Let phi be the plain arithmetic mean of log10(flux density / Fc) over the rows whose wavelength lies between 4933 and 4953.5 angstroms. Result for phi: 0.033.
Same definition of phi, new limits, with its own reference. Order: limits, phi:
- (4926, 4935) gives 0.043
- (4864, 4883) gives 0.033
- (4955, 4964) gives 0.015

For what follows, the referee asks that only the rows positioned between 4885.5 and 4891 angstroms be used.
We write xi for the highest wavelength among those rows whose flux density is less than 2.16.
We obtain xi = 4889.44 angstroms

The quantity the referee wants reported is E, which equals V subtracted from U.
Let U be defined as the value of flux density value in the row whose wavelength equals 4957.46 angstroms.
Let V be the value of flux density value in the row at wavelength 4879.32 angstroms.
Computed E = 0.19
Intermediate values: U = 2.276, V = 2.09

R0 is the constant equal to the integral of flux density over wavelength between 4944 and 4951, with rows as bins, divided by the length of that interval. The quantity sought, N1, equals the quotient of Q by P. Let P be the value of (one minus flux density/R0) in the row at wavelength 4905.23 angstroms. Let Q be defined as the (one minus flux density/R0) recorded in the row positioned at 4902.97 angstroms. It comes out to -4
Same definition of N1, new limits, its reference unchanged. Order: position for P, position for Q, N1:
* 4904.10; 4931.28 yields -2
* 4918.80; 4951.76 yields 4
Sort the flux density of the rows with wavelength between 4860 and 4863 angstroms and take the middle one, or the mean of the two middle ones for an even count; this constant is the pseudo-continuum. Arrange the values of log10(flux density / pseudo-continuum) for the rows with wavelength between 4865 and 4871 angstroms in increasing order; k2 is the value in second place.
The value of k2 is -0.059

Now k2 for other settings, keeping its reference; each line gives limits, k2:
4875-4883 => -0.098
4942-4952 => -0.084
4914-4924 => -0.055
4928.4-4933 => -0.046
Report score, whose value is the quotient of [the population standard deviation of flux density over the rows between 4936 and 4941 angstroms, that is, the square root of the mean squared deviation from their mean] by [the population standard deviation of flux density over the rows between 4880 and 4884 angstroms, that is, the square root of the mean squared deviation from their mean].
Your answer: 0.3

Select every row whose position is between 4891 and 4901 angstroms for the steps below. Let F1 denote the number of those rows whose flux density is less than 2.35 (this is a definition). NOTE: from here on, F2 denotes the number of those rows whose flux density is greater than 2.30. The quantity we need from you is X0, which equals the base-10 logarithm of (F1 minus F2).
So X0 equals 0.85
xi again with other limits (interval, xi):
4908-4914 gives 4913.14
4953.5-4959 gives 4955.18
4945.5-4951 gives 4950.62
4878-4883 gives 4882.69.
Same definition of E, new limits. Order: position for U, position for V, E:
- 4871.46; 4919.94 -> -0.06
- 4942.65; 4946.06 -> 0.08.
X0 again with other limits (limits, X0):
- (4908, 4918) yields 0.90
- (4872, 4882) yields 0.95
